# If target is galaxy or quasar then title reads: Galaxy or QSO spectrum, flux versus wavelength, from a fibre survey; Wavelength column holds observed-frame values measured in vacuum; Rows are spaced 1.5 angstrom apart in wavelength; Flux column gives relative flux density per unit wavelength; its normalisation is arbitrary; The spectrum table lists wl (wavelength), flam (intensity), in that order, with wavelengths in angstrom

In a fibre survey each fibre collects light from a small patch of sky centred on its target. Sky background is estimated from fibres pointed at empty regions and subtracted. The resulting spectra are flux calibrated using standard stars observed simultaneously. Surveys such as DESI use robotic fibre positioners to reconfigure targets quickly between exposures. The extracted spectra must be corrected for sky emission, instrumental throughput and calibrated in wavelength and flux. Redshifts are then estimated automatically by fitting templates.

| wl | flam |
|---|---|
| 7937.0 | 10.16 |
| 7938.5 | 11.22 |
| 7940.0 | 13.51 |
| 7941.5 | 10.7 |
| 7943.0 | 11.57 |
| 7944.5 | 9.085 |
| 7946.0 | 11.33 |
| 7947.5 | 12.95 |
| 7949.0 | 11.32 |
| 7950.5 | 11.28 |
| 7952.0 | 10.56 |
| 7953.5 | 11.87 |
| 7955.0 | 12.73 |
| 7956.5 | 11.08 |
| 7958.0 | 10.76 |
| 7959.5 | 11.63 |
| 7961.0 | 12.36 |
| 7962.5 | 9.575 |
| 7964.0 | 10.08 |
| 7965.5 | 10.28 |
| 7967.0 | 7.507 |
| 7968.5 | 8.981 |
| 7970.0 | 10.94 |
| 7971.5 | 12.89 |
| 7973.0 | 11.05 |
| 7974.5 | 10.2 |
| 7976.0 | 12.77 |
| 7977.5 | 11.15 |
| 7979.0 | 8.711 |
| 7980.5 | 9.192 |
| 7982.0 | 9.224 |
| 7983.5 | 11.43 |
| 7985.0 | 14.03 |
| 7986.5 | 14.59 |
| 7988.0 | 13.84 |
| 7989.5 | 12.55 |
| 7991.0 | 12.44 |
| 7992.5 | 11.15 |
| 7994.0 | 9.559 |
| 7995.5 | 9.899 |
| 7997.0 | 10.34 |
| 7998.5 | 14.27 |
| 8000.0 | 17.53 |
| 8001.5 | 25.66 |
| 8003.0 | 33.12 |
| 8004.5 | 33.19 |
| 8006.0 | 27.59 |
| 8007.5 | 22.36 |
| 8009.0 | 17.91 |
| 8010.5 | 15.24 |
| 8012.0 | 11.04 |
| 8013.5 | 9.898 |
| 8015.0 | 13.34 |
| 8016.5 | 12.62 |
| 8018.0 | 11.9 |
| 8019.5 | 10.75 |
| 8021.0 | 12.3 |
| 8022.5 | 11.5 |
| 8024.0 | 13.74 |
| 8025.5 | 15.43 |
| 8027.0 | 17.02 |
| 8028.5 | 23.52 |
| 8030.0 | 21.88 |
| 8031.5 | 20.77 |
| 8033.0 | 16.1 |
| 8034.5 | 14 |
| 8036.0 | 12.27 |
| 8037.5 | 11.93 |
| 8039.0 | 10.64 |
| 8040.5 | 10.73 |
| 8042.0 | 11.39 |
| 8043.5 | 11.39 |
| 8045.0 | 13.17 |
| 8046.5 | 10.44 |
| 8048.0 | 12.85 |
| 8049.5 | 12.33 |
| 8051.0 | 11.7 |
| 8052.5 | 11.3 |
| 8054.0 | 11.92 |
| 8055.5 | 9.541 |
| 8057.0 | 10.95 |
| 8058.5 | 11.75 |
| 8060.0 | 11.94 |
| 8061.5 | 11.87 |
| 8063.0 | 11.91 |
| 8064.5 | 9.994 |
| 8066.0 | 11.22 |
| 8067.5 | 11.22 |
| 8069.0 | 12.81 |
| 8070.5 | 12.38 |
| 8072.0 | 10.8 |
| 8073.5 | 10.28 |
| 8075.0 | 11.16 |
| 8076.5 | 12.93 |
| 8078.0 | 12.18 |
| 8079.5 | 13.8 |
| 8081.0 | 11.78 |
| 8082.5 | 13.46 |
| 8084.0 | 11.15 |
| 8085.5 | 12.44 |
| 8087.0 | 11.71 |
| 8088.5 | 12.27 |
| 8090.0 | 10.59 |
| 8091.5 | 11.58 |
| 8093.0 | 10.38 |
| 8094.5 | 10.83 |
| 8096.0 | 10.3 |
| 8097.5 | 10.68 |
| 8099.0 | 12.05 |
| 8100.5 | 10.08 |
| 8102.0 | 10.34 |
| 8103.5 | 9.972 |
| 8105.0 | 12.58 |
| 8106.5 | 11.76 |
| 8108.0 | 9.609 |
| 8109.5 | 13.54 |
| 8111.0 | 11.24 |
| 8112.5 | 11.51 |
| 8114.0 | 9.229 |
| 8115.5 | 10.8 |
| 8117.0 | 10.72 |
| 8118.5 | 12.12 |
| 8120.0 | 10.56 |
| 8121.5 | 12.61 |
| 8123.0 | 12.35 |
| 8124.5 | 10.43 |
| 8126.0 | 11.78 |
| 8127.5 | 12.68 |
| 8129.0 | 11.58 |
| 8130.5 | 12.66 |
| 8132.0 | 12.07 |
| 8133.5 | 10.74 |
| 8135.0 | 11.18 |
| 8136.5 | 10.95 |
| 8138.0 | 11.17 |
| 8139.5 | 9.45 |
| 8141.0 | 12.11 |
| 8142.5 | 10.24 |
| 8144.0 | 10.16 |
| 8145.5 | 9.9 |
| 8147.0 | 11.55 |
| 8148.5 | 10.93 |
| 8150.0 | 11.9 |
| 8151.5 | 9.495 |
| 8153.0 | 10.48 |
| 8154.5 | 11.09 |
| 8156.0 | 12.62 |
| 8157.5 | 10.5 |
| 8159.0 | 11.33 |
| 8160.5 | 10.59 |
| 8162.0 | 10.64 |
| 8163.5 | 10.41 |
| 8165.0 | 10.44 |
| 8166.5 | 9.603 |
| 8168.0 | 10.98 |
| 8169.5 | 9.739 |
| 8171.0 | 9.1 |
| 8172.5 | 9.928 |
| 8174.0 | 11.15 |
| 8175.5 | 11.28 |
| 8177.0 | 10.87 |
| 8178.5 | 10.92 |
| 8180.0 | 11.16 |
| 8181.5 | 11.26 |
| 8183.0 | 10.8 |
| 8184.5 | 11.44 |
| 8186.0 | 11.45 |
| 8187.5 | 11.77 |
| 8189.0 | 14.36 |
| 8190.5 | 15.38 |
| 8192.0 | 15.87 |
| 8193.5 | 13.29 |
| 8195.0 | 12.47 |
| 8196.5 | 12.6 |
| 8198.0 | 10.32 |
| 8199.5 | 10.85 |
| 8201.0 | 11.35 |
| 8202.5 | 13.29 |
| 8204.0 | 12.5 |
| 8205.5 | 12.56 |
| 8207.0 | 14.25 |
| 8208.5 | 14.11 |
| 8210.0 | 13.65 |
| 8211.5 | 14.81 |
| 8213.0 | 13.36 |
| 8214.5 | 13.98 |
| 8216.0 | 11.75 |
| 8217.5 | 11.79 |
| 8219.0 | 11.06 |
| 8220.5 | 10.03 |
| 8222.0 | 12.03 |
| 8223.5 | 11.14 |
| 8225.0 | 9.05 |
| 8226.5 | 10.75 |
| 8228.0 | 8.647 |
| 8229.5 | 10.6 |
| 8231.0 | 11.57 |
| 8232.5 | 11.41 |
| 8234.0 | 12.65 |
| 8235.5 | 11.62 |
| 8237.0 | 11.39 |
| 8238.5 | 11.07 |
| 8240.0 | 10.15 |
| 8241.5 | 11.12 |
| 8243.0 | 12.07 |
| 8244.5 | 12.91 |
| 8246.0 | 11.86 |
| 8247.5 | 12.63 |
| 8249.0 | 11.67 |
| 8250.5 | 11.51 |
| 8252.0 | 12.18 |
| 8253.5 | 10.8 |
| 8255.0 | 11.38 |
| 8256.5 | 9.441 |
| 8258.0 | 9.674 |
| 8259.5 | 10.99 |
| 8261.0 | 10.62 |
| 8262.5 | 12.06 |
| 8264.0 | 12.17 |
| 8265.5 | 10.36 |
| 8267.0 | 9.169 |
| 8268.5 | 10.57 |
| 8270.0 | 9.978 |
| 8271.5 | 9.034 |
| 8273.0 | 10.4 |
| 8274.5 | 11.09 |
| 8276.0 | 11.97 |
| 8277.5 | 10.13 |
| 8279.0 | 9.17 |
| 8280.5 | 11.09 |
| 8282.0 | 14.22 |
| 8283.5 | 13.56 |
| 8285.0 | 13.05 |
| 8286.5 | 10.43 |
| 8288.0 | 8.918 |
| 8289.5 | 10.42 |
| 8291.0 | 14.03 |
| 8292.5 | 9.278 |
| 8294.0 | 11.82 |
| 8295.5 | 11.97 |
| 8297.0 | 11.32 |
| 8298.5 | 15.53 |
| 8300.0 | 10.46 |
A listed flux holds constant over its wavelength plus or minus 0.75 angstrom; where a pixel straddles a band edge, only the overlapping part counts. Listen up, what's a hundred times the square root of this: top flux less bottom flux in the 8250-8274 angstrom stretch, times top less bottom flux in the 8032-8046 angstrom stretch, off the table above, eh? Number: 414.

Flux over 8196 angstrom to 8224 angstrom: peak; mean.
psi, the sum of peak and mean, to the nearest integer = 27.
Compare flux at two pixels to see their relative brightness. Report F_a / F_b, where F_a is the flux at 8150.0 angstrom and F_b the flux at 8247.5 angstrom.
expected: 0.94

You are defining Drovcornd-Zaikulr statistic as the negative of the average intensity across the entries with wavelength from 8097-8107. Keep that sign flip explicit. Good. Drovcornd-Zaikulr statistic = -11.1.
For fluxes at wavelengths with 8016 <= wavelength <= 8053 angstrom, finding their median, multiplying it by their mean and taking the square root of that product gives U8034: 13.0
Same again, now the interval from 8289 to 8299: 11.9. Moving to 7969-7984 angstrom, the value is 10.9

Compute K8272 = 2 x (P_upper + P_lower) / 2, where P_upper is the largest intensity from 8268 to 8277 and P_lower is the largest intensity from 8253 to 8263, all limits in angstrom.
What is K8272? 24.0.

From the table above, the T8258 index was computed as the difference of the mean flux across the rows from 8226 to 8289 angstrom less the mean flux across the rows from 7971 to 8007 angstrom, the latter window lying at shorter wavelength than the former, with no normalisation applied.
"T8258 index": -3.8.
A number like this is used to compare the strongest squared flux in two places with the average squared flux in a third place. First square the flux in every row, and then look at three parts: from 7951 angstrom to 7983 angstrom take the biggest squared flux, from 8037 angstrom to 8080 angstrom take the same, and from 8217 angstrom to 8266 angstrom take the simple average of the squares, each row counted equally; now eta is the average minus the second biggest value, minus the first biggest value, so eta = -231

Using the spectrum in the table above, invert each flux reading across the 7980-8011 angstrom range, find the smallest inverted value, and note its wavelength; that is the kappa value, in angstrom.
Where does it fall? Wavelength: 8004.5 angstrom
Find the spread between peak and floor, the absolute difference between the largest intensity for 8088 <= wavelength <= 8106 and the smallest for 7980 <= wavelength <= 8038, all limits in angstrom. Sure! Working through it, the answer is 3.4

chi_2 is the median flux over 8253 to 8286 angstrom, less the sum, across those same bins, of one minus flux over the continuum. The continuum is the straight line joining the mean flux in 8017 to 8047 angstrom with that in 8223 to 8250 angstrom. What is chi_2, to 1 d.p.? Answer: 11.1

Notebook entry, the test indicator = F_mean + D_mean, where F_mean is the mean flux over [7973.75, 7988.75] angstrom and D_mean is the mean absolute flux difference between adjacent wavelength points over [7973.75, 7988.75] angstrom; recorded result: 13.0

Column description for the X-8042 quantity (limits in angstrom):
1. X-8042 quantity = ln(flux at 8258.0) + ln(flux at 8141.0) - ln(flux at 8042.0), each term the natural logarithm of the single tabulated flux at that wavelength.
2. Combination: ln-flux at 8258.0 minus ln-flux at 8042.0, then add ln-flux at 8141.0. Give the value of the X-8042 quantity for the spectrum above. 2.33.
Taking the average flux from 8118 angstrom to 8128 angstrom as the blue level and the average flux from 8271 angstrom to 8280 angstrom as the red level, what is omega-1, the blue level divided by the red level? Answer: 1.14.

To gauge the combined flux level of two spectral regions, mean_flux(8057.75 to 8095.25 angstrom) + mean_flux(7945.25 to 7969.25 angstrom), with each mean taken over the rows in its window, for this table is 22.6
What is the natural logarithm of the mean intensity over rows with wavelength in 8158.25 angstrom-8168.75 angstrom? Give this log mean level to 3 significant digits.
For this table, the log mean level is 2.36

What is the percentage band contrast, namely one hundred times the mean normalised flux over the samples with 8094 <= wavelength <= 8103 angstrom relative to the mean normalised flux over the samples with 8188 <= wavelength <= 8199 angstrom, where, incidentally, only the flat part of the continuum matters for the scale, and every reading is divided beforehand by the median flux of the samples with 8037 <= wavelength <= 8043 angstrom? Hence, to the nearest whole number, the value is 80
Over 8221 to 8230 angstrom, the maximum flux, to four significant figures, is 12.03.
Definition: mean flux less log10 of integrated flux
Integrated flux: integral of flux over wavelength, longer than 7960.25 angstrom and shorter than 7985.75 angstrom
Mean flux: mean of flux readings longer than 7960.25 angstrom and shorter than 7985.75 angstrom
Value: 8.2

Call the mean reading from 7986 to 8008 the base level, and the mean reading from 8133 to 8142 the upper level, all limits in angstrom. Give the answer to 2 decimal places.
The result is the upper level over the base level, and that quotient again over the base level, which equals 0.03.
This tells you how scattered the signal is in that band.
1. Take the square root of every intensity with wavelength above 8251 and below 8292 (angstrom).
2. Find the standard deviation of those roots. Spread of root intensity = 0.22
